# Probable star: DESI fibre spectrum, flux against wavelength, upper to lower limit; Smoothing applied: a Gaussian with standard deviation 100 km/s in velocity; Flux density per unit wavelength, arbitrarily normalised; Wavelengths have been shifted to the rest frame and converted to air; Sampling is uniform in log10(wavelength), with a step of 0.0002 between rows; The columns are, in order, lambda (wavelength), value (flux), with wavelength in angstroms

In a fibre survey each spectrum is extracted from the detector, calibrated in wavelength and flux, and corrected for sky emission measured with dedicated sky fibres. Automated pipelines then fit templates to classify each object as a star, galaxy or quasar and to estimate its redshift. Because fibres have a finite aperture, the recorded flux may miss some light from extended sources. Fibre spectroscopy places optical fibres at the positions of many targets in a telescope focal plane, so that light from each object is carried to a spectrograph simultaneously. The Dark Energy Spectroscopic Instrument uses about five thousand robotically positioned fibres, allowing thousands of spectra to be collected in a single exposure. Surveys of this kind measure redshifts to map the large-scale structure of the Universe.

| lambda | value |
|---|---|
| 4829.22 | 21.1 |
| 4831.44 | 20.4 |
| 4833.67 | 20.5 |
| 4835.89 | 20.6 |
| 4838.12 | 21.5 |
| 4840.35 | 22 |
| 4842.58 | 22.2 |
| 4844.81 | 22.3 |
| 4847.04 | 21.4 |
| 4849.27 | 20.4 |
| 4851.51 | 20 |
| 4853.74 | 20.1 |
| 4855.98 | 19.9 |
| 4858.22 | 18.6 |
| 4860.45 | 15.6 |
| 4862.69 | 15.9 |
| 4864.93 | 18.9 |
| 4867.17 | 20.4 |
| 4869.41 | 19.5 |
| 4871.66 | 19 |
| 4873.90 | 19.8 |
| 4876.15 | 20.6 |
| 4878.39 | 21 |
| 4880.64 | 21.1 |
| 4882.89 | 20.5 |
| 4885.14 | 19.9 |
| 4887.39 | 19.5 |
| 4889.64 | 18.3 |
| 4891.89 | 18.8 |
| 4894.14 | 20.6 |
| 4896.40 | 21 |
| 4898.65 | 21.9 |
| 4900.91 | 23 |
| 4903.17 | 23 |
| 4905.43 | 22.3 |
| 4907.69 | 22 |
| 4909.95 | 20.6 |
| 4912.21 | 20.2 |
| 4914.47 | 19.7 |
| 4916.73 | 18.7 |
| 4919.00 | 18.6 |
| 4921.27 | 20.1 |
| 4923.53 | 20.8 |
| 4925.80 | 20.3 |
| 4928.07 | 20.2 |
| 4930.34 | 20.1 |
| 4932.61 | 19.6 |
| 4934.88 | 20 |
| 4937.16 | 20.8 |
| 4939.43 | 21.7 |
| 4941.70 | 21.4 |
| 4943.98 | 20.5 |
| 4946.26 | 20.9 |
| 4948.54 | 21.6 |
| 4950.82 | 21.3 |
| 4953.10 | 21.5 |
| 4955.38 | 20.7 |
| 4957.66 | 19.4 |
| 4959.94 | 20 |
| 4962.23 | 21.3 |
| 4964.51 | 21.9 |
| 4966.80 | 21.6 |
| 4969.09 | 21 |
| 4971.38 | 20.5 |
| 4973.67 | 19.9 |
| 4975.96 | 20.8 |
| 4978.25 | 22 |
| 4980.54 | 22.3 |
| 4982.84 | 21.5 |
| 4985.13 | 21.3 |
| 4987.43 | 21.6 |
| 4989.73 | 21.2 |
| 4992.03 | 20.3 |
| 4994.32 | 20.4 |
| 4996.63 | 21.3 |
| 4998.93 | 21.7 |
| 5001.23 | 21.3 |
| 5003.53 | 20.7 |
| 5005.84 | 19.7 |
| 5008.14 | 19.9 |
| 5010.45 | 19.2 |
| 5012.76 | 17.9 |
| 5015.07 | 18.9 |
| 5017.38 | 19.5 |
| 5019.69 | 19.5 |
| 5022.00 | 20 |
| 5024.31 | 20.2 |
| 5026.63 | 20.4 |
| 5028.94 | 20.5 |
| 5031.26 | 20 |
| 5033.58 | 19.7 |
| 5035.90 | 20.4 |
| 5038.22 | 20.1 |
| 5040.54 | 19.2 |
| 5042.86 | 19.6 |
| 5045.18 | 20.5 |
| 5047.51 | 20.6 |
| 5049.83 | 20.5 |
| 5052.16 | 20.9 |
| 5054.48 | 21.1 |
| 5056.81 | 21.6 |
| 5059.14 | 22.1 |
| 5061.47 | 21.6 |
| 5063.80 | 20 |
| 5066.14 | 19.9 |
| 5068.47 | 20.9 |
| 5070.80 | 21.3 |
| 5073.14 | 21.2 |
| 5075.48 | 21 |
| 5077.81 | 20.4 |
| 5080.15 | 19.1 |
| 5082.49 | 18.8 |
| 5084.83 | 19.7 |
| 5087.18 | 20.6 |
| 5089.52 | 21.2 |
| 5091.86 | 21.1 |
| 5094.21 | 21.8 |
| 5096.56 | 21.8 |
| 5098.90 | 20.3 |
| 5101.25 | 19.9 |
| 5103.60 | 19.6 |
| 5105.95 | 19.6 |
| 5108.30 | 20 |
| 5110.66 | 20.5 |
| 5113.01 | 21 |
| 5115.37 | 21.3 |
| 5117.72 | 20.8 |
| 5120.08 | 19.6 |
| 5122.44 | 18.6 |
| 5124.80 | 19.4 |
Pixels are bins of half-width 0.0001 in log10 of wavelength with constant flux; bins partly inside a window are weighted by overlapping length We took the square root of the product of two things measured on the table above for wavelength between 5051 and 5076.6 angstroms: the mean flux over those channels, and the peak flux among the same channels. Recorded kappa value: 21.57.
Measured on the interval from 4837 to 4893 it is 21.06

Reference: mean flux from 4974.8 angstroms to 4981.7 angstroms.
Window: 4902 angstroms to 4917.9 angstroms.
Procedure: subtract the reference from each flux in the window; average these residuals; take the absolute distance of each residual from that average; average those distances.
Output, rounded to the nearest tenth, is 1.3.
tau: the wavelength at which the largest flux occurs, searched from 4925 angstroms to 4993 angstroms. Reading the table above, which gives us 4980.54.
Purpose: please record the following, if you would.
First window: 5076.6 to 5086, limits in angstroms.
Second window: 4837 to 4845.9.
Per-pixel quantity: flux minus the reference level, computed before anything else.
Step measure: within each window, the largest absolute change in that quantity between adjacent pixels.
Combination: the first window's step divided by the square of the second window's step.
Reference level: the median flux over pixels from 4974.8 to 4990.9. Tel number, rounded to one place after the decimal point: 5.2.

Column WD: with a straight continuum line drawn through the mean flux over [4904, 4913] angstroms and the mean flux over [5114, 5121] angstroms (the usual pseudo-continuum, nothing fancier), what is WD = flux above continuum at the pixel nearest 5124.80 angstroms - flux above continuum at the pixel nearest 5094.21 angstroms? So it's -2.3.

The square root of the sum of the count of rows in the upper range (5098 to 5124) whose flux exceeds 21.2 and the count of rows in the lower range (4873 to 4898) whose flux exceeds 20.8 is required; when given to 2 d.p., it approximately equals 2.00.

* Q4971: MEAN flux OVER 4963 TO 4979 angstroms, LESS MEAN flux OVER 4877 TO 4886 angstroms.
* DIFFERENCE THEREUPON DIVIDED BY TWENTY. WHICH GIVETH 0.02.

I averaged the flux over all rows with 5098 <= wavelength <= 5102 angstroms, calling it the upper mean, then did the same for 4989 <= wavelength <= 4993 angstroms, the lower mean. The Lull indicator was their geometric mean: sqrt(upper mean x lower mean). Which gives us 20.4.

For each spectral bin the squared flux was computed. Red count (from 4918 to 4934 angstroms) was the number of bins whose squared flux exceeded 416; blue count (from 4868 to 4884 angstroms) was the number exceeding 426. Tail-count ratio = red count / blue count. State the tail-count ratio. 0.5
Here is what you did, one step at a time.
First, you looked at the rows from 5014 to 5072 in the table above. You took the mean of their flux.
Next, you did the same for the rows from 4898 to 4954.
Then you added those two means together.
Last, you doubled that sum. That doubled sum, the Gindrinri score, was 82.4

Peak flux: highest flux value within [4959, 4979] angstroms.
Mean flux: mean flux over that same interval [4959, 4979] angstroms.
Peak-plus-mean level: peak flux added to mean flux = 43.0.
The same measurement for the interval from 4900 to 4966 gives 43.8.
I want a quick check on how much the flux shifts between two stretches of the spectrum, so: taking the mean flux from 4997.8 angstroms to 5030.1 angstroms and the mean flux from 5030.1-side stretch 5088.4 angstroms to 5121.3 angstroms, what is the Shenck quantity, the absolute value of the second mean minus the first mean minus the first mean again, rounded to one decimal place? 19.3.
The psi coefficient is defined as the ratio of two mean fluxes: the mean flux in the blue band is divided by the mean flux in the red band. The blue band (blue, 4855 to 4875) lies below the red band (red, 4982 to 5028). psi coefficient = 0.92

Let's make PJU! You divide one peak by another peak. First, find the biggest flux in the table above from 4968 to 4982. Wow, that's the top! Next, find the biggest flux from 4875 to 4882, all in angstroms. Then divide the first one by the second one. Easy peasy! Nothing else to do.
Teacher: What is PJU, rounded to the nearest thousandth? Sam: 1.057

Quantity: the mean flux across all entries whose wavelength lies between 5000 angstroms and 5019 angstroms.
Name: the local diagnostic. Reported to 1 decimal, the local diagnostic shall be 19.6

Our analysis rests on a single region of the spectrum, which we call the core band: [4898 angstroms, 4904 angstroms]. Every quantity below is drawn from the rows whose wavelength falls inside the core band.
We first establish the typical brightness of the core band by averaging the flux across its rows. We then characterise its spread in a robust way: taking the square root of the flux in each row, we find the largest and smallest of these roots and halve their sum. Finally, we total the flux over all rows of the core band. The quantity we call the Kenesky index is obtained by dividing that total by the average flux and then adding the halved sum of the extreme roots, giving 7.7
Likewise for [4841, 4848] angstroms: 7.7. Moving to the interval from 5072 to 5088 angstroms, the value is 11.5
